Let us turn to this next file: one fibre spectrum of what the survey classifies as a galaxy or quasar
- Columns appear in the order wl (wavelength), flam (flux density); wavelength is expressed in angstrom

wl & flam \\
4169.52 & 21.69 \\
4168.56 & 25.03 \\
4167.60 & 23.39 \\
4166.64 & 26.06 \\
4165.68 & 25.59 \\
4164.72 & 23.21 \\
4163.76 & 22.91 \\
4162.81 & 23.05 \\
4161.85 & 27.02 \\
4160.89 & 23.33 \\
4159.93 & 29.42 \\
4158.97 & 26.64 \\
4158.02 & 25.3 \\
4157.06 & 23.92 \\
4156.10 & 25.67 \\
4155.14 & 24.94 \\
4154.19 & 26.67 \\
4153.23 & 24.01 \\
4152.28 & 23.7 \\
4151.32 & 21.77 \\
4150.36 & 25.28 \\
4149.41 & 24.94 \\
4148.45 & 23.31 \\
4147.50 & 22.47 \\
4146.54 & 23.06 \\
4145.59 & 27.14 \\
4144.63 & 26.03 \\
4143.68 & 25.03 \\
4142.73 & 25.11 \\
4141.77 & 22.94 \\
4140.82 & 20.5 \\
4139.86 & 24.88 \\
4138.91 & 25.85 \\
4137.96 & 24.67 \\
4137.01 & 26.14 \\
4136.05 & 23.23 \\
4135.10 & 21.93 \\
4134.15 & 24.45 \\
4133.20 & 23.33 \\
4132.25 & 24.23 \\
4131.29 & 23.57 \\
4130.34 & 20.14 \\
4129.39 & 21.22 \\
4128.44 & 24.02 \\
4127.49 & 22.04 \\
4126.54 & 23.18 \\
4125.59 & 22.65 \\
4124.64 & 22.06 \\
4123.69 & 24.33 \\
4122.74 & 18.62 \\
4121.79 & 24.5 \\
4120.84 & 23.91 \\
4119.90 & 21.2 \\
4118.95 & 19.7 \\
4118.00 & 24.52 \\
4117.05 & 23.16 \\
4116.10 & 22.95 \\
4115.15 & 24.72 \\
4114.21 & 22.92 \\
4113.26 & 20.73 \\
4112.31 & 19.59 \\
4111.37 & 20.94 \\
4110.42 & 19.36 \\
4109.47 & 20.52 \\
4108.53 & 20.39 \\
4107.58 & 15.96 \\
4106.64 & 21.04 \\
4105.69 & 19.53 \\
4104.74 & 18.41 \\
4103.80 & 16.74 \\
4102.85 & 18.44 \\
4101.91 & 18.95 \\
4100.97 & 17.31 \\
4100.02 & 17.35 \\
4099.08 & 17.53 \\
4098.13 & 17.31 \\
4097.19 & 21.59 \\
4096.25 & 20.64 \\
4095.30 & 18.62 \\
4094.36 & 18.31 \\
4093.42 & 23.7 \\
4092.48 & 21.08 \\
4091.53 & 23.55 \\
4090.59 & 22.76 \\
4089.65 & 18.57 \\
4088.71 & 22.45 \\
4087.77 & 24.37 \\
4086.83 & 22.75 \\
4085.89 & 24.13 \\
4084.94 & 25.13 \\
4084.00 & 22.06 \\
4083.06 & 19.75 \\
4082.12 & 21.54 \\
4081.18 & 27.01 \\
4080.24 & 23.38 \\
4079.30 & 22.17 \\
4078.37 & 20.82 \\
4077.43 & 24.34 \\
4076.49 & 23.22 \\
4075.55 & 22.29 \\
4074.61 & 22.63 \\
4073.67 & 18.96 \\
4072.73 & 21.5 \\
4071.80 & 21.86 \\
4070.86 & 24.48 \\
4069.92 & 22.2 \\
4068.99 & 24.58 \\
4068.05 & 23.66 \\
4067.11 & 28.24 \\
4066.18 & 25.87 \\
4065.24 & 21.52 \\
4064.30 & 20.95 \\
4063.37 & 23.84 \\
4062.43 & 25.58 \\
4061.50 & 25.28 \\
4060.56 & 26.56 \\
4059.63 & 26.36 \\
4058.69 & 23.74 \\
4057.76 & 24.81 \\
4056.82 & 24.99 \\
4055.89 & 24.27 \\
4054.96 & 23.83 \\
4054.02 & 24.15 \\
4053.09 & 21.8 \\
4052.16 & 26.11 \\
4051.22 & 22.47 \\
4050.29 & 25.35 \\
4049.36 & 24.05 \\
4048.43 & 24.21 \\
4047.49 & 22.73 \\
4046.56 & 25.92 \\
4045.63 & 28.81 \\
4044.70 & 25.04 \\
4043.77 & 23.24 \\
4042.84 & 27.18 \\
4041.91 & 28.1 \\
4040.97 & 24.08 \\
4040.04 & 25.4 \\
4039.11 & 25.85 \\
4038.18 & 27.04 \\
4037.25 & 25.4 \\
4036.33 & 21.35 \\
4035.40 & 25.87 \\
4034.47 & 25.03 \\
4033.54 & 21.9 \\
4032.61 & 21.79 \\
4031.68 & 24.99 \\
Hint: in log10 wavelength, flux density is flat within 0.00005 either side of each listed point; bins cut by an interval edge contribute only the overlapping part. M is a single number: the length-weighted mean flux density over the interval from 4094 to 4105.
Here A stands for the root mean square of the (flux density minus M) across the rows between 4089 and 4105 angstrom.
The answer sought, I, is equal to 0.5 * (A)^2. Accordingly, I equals 3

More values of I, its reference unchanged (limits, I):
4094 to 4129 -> 5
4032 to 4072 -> 20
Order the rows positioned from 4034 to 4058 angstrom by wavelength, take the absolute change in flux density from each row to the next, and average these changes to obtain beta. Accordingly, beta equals 2.09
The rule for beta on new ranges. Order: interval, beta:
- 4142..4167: 1.79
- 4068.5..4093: 2.23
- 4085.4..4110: 2.00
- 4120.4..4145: 1.96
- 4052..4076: 1.82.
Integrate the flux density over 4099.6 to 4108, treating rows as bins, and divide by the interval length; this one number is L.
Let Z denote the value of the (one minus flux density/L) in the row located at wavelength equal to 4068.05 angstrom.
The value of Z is -0.30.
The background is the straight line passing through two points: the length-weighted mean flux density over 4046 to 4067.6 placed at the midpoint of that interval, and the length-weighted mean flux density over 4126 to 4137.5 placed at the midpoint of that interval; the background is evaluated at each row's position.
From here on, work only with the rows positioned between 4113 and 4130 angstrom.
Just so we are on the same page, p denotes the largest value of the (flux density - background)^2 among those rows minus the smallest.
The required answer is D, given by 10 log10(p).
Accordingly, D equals 13.4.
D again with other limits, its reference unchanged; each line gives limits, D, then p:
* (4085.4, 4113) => 17.6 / 58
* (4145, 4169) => 16.7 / 46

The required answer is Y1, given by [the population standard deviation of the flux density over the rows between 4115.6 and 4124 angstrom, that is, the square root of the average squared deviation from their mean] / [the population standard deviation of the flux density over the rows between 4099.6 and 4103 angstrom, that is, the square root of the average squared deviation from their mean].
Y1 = 2.93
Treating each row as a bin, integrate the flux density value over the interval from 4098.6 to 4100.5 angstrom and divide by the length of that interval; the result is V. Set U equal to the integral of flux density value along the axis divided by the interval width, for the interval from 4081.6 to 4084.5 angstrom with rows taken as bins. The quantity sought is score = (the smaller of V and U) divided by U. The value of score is 0.82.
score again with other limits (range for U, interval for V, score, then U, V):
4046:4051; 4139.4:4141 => 0.94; 24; 23.0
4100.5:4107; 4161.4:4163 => 1.00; 19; 25.3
